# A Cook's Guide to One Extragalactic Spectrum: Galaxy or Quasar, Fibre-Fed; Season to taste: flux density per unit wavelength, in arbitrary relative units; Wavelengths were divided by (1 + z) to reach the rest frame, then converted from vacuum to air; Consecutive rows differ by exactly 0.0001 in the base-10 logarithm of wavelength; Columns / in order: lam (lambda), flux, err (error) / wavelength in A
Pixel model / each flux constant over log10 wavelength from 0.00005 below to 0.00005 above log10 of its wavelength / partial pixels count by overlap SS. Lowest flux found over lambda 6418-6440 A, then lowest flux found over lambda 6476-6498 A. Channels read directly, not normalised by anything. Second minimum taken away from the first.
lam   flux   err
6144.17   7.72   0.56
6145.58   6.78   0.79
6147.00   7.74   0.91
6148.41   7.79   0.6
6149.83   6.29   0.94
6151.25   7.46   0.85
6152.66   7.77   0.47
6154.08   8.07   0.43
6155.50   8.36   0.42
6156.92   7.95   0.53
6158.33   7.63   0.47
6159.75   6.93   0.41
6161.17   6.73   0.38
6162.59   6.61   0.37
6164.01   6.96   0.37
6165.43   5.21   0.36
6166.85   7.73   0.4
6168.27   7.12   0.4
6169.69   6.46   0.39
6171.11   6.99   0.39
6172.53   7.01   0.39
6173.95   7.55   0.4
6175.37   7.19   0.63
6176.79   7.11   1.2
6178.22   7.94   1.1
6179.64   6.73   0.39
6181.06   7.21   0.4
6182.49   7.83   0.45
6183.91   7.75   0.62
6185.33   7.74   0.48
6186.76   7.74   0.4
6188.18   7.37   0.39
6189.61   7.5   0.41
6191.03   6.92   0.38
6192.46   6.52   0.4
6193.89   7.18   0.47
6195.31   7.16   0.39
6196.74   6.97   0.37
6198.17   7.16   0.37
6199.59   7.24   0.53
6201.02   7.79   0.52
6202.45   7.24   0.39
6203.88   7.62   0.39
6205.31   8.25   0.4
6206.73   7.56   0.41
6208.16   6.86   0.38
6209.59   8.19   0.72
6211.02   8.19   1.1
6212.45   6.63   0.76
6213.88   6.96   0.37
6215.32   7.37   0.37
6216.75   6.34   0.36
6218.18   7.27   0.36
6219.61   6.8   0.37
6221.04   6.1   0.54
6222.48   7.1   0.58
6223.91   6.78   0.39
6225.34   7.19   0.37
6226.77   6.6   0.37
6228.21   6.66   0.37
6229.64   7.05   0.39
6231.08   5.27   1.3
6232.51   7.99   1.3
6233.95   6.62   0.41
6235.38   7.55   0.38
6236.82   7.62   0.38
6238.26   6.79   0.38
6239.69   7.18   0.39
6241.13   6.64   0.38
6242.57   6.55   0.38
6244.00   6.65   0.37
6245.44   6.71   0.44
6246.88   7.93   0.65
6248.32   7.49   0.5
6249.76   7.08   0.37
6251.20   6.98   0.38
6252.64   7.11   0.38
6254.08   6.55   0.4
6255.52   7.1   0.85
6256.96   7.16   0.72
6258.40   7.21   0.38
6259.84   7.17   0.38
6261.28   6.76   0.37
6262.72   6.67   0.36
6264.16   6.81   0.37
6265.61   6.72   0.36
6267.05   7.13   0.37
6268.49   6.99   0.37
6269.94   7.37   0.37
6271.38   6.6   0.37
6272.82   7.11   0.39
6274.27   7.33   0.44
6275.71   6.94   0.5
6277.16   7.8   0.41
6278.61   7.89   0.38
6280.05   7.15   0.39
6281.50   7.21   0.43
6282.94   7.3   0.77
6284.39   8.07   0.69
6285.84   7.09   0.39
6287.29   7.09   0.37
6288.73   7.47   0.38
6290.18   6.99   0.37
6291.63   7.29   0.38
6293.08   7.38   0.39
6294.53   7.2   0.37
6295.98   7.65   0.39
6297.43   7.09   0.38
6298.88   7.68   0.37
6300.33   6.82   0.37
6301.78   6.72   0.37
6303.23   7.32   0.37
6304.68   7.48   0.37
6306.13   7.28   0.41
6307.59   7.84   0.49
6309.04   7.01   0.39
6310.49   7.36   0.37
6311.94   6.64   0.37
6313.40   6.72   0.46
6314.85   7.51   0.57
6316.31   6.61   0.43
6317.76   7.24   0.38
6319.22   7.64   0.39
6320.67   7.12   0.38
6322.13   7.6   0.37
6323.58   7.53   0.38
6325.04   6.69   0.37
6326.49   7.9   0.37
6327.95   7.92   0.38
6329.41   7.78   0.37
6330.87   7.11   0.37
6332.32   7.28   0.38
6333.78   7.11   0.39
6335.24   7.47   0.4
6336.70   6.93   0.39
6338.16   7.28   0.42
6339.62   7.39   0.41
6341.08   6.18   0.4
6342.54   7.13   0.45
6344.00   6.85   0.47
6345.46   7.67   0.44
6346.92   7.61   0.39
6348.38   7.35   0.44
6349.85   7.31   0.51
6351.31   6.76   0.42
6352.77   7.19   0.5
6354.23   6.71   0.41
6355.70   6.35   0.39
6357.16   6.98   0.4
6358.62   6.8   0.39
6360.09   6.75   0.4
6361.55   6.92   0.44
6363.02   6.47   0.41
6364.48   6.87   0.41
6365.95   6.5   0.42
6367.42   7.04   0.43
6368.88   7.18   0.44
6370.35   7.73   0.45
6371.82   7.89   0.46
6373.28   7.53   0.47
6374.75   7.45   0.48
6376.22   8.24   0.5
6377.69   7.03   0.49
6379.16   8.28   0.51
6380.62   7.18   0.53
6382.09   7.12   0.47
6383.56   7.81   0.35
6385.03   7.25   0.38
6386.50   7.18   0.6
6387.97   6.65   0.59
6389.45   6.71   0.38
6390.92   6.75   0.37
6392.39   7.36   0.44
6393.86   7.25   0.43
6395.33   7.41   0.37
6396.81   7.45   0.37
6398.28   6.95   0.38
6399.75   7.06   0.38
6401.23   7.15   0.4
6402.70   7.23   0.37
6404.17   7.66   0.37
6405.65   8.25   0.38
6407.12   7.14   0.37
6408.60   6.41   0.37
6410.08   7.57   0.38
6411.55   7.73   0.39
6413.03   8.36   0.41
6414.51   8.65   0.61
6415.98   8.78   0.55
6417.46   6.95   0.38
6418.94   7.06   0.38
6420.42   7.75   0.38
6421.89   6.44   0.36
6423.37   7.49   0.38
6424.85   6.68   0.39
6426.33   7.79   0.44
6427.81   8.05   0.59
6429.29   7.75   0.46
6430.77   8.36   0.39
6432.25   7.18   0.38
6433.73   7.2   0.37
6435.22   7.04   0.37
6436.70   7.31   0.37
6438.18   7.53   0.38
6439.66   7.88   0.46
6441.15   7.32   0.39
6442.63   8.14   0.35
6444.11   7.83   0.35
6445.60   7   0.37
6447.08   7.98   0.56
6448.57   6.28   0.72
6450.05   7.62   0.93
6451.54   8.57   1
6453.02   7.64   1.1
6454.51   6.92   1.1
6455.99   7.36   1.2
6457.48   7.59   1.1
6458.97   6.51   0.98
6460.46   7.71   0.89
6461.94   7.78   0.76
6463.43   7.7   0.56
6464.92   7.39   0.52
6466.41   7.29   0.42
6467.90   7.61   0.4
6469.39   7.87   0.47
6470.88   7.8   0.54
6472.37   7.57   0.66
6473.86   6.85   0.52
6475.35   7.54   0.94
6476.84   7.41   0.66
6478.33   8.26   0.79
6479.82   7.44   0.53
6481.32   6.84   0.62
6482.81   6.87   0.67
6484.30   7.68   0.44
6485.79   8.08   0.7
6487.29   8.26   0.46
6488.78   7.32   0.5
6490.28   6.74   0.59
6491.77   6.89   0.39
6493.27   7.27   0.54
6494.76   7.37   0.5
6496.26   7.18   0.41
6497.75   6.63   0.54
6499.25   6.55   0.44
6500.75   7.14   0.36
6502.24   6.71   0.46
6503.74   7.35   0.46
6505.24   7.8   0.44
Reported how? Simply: -0.19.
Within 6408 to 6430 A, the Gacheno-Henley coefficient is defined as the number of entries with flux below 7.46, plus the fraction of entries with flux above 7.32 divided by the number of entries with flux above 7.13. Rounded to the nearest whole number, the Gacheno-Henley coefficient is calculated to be 5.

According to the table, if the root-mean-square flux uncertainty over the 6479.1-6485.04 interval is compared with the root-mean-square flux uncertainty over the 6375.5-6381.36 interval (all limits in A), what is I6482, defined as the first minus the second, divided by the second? 0.13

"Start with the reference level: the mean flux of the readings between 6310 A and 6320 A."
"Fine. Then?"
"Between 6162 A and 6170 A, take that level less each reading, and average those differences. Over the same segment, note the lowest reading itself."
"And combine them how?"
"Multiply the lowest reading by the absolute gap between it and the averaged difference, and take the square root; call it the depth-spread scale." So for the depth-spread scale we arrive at 5.0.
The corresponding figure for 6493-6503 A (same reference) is 6.5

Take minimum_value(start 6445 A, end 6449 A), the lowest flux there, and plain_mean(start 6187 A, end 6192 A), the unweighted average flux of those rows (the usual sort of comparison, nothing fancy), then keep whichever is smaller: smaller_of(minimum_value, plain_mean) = 6.28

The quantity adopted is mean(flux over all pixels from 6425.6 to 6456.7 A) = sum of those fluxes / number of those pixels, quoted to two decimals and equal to 7.56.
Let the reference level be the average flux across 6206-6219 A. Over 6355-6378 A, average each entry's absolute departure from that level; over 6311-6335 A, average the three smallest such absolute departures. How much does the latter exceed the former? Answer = -0.41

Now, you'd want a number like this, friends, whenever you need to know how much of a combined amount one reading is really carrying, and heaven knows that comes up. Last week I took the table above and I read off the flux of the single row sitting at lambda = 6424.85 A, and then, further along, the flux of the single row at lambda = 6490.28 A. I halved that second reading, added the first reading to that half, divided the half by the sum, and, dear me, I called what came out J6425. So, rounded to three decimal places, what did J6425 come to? 0.335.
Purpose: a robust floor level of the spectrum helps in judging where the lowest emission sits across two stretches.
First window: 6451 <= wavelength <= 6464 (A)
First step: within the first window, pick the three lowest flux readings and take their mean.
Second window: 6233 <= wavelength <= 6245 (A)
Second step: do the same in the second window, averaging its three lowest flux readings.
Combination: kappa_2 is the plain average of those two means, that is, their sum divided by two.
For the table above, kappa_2 6.77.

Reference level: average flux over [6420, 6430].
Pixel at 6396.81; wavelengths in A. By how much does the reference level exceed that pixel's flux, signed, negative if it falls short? 0.0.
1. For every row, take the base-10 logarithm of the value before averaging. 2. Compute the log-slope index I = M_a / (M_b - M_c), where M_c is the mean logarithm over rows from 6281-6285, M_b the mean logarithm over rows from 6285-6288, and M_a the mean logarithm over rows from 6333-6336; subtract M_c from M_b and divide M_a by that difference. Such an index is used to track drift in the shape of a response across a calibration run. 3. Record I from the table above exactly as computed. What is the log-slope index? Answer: -34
